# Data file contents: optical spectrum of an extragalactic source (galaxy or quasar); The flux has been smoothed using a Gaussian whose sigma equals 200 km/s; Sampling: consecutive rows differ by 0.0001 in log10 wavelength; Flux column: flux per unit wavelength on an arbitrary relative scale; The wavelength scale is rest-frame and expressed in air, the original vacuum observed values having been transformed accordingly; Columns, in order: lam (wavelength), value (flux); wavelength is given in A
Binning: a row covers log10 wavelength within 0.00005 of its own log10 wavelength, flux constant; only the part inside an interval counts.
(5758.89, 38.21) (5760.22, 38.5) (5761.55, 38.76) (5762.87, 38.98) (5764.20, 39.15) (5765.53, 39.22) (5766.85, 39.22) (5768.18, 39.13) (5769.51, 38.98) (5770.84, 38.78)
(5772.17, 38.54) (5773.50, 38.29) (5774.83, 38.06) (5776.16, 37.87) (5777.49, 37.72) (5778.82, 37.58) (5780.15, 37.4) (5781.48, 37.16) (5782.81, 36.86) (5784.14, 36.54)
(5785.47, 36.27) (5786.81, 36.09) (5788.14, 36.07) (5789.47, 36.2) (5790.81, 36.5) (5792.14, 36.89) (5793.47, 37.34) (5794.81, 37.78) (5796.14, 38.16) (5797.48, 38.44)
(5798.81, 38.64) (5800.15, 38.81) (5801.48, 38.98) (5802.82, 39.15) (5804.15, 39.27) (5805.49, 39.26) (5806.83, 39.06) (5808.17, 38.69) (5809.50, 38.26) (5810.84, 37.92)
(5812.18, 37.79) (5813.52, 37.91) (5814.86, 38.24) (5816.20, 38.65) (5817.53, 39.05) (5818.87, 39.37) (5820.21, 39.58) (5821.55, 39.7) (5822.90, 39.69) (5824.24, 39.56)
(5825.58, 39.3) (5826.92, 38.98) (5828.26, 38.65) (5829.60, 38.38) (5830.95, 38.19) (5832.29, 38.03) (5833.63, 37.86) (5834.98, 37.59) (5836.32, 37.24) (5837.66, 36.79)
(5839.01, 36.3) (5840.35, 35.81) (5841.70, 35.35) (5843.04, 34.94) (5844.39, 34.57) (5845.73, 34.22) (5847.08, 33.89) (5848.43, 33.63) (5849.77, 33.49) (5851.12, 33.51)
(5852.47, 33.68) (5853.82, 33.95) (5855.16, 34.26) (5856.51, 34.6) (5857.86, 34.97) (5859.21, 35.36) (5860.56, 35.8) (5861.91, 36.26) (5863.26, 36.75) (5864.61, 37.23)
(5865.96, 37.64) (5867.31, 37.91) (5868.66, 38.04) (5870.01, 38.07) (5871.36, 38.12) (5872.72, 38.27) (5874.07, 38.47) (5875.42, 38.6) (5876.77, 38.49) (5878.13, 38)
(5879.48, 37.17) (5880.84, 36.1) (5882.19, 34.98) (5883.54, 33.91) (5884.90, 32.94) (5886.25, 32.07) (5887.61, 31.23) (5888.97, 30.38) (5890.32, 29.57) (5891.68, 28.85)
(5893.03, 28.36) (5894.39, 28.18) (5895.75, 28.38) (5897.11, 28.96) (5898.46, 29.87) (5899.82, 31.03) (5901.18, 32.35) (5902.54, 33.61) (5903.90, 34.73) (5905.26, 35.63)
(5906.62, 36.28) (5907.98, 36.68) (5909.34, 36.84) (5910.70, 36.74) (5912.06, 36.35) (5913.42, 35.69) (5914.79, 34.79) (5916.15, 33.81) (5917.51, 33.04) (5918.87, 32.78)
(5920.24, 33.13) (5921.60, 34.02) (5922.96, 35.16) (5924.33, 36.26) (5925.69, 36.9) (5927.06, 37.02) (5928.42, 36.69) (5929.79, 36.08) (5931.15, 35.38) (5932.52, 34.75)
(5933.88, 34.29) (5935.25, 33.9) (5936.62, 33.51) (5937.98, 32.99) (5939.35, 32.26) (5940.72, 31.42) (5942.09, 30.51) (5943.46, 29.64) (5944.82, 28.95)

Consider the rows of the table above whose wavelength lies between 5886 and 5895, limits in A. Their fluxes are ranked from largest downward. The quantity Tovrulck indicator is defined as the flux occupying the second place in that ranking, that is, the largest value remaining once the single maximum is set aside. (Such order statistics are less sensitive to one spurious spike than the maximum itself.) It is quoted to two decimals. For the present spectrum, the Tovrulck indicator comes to 31.23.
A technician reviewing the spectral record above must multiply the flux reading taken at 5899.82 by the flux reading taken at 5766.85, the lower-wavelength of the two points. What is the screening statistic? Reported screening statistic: 1217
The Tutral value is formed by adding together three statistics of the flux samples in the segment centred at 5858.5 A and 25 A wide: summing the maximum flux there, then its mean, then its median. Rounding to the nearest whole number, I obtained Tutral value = 109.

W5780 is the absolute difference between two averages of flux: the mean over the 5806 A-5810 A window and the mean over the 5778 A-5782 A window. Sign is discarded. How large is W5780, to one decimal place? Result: 1.3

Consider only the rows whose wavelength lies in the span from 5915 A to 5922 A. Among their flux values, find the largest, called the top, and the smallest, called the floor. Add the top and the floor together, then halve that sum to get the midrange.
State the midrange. 33.4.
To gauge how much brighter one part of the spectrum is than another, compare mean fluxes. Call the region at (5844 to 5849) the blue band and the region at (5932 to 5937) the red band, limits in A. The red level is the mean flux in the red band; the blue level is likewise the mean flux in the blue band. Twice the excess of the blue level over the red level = 0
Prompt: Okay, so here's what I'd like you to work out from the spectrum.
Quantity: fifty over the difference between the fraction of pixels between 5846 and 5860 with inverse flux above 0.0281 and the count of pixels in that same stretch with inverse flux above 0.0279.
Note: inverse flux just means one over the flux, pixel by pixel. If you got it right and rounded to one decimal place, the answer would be -5.6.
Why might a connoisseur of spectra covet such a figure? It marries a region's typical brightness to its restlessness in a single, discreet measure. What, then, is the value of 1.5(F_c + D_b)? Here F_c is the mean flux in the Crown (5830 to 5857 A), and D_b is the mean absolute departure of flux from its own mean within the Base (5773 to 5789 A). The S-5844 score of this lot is 54.1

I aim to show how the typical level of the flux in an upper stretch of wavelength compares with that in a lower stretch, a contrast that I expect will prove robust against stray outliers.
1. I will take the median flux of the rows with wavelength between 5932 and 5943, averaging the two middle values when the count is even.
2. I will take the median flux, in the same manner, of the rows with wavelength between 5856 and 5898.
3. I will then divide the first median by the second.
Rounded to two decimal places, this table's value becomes 0.93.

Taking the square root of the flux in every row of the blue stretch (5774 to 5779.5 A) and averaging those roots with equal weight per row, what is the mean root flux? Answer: 6.15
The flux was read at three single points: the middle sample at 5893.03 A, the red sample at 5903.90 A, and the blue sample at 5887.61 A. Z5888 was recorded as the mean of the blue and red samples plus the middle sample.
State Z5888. 61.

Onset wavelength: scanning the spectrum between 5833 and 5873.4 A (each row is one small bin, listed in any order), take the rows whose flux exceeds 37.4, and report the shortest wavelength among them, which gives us 5833.63 A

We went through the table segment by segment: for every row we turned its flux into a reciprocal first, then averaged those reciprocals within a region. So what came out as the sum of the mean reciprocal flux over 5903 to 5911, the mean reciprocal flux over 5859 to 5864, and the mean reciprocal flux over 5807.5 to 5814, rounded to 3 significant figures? 0.0817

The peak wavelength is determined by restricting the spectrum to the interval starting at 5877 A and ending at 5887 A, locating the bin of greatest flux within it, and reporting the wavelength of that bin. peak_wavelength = 5878.13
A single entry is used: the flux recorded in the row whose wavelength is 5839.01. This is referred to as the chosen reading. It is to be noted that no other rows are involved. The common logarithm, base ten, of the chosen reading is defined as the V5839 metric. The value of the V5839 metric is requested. 1.56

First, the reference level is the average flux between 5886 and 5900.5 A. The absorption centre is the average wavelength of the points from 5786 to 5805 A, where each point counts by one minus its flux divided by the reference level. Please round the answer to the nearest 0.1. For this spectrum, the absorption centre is 5796.2 A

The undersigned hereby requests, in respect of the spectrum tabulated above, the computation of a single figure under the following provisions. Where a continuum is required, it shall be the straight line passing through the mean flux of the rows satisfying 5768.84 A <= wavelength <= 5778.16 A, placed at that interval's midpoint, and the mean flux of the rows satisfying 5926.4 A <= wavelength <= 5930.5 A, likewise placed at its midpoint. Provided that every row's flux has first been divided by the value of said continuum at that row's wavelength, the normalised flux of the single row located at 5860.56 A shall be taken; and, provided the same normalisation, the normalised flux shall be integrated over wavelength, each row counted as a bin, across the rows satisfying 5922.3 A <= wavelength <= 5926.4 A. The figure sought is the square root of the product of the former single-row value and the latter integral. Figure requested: 2.0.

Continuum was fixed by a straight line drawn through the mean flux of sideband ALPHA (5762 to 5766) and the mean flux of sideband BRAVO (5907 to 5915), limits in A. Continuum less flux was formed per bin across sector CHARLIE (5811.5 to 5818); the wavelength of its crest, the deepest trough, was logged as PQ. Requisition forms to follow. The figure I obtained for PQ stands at 5812.18 A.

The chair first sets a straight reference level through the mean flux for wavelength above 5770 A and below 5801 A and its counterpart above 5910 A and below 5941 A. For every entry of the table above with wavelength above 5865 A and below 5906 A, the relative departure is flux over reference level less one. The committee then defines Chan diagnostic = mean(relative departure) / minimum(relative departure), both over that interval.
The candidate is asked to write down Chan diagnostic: 0.2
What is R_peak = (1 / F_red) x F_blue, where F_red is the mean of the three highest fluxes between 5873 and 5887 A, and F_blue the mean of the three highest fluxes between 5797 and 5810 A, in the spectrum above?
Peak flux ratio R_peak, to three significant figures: 1.02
